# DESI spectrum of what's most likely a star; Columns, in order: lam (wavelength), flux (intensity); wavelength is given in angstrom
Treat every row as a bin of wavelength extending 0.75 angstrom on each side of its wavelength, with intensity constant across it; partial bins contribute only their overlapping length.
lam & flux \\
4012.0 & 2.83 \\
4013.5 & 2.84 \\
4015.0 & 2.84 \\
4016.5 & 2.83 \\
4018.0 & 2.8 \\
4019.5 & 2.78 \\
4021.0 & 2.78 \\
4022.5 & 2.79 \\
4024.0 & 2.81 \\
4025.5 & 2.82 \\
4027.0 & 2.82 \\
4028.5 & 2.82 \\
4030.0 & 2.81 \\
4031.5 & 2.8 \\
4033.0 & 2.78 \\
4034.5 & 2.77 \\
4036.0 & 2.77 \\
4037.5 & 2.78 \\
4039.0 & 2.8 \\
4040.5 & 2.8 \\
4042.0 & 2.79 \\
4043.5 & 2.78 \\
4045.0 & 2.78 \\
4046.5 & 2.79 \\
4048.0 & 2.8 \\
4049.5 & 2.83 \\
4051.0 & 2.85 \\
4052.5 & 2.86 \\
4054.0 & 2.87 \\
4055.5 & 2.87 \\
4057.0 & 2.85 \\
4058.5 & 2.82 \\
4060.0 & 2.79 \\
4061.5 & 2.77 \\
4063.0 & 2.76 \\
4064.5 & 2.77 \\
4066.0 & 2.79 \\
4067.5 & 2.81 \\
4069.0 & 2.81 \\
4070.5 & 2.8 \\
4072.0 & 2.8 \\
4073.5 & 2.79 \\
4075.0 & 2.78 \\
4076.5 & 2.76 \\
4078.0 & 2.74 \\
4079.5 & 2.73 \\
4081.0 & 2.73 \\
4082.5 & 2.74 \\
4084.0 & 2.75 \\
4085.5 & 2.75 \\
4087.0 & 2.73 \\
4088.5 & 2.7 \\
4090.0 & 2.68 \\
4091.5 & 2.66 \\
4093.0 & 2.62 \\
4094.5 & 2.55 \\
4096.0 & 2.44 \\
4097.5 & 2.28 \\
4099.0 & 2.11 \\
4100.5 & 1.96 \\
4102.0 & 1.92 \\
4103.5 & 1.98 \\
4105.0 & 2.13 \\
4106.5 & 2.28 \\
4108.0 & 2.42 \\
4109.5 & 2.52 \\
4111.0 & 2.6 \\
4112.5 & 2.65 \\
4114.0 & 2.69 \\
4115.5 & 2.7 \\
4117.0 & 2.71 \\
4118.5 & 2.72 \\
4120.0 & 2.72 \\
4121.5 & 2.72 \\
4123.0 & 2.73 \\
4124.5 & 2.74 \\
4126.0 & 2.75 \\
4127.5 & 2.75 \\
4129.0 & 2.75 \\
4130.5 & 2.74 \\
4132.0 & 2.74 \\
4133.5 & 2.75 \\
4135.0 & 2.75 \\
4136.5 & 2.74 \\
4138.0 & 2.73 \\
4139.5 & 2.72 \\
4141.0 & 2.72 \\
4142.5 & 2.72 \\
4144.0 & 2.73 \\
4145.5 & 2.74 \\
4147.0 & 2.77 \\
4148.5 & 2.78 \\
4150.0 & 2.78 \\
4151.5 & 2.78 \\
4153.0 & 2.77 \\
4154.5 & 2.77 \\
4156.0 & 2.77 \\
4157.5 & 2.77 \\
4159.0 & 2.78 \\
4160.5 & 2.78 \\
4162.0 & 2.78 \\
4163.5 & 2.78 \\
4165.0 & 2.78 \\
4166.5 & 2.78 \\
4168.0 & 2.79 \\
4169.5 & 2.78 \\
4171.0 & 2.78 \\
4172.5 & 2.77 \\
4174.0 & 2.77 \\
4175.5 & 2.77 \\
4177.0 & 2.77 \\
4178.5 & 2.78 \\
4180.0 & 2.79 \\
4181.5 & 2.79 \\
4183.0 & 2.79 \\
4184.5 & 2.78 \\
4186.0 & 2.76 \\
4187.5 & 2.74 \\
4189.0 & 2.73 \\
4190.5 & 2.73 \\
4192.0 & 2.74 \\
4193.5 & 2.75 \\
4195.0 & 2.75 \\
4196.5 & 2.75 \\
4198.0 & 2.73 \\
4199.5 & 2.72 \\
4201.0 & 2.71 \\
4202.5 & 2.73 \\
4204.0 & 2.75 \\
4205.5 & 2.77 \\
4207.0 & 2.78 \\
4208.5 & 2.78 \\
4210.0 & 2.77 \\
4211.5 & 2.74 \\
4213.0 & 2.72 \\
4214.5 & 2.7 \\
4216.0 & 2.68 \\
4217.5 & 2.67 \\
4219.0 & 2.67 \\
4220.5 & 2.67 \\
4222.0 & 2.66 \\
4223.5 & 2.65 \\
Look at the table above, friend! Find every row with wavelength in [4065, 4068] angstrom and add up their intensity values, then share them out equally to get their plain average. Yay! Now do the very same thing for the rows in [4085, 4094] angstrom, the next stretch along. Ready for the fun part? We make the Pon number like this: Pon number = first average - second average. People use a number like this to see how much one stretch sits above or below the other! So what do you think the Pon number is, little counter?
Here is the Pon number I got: 0.11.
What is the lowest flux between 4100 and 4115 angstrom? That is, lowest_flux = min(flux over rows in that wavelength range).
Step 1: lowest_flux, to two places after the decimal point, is 1.92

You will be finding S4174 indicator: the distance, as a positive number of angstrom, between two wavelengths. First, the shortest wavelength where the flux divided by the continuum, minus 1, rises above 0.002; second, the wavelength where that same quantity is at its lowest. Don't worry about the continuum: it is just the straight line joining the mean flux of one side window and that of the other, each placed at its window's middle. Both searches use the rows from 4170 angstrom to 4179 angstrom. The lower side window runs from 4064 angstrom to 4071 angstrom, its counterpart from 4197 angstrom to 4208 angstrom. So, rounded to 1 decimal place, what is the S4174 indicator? 1.5 angstrom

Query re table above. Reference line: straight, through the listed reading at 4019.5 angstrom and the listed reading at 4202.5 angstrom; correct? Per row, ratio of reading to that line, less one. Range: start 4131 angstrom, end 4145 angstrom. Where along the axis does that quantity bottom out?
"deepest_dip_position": 4139.5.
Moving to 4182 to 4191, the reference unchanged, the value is 4189.0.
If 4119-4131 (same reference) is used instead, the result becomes 4120.0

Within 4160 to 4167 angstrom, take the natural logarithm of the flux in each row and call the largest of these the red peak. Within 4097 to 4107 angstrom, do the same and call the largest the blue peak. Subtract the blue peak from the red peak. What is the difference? 0.20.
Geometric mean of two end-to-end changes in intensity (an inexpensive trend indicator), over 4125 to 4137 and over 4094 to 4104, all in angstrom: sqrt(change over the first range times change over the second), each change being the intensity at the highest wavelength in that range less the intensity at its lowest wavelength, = 0.08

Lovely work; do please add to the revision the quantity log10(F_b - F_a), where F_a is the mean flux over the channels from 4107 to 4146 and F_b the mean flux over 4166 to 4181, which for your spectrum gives -1.1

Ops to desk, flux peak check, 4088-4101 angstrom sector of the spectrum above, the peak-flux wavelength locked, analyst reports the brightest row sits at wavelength 4088.5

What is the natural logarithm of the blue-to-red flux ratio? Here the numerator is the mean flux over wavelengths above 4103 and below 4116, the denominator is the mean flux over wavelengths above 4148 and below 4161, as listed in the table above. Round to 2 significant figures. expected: -0.13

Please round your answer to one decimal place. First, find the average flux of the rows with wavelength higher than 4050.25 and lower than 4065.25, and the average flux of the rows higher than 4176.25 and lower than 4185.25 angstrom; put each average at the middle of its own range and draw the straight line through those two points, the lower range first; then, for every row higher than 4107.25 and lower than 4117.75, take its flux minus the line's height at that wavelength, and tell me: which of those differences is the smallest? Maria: -0.4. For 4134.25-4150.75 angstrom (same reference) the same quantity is -0.1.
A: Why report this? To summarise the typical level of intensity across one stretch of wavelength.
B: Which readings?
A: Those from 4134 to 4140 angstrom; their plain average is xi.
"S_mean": 2.74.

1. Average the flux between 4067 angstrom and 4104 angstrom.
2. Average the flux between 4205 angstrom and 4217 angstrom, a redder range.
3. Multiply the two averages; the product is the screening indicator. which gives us 7.09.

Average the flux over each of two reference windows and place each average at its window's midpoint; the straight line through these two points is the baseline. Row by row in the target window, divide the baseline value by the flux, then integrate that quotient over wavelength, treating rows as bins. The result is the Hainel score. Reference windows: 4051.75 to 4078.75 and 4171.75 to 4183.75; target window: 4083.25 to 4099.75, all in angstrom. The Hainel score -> 18.1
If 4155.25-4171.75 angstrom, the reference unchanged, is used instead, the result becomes 16.5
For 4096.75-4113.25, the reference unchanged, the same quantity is 20.7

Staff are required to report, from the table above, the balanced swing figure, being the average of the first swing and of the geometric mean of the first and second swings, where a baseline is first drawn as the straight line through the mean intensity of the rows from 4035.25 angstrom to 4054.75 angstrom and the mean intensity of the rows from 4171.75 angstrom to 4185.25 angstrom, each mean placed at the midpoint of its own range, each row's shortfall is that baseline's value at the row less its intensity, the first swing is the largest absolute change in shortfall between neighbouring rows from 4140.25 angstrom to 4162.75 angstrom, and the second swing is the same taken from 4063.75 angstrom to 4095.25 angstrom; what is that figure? 0.038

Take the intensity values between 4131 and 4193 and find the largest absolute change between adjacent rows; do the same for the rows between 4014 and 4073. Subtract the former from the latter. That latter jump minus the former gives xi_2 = 0.000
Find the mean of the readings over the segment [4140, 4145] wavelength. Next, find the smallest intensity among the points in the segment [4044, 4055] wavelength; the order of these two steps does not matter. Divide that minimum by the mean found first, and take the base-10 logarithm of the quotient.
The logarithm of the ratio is 0.01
